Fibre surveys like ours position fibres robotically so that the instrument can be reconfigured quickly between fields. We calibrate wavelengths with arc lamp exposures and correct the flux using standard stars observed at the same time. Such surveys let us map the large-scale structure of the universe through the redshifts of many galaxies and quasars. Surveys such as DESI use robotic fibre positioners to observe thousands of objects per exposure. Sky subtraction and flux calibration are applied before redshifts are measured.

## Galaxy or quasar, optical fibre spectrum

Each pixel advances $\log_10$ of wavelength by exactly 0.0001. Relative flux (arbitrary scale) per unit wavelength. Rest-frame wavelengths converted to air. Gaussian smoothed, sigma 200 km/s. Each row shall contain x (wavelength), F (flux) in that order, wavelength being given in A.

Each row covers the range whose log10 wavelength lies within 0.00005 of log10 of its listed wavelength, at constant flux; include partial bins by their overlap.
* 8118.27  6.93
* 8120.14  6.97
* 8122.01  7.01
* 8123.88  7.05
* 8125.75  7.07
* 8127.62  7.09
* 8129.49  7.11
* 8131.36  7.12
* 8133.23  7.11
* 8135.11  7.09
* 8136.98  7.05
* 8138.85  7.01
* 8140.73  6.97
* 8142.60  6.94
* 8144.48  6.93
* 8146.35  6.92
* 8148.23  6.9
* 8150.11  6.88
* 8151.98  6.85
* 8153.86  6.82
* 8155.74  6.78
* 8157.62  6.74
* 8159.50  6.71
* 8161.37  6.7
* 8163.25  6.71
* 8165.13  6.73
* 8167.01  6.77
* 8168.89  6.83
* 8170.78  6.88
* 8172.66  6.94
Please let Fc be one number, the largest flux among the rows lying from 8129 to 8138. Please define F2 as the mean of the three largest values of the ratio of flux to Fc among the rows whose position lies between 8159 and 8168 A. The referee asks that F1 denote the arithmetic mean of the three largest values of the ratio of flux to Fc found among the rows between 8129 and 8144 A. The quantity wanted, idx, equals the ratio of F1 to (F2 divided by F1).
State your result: 1.05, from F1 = 0.999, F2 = 0.946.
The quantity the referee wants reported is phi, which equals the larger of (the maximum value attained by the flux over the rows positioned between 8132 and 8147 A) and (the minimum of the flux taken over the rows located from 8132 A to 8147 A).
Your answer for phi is 7.11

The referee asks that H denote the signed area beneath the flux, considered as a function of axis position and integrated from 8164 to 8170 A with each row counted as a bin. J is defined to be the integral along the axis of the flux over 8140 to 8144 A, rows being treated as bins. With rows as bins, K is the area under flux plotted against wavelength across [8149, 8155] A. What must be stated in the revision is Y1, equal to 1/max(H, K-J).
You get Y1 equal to 0.0246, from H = 40.6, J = 28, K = 41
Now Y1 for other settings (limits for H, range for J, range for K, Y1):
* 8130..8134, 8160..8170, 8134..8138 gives 0.0351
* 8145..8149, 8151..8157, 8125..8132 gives 0.0362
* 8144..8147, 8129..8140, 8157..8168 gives 0.0480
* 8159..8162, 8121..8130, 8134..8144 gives 0.0496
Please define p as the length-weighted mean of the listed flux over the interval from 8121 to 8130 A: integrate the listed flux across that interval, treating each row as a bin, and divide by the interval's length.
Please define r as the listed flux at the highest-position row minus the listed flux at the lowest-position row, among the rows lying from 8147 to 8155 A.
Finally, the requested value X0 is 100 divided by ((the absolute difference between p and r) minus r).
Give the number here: 13.8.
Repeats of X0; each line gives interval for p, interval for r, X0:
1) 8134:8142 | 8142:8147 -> 14.2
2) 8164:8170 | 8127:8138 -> 14.6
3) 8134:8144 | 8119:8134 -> 14.9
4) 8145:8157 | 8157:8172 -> 15.2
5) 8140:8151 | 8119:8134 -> 15.1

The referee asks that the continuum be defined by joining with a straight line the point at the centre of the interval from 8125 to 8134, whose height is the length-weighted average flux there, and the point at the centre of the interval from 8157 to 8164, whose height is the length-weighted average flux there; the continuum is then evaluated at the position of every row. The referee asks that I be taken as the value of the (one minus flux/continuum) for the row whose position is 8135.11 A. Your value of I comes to -0.008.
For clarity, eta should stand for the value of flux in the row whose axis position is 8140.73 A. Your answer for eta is 6.97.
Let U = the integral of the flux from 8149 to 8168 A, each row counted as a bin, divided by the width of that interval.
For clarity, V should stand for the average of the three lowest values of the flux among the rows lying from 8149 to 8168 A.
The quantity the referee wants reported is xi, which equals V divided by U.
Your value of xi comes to 0.990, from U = 6.77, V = 6.71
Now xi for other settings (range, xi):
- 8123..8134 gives 0.996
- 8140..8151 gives 0.997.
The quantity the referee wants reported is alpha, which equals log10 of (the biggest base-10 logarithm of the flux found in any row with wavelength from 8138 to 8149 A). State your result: -0.073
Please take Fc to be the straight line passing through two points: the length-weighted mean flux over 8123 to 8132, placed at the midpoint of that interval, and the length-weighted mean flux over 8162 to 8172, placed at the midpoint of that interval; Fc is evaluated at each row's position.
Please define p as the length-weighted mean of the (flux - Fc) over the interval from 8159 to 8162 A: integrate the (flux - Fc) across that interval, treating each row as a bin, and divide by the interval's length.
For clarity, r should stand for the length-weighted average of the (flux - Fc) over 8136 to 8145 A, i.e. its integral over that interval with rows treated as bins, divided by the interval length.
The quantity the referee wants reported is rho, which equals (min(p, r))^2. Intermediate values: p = -0.128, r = -0.01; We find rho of 0.016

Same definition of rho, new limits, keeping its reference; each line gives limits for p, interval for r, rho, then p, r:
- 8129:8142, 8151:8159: 0.007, 0.032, -0.08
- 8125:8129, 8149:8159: 0.005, -0.012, -0.07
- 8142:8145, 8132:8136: 0.001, -0.031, 0.06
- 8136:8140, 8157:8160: 0.015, 0.019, -0.12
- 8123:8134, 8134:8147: 0.000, 0.008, 0.00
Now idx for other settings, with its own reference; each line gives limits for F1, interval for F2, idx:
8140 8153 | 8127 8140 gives 0.95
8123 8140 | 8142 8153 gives 1.03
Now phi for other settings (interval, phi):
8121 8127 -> 7.07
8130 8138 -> 7.12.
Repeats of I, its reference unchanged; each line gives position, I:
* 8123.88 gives 0.018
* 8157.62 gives 0.002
